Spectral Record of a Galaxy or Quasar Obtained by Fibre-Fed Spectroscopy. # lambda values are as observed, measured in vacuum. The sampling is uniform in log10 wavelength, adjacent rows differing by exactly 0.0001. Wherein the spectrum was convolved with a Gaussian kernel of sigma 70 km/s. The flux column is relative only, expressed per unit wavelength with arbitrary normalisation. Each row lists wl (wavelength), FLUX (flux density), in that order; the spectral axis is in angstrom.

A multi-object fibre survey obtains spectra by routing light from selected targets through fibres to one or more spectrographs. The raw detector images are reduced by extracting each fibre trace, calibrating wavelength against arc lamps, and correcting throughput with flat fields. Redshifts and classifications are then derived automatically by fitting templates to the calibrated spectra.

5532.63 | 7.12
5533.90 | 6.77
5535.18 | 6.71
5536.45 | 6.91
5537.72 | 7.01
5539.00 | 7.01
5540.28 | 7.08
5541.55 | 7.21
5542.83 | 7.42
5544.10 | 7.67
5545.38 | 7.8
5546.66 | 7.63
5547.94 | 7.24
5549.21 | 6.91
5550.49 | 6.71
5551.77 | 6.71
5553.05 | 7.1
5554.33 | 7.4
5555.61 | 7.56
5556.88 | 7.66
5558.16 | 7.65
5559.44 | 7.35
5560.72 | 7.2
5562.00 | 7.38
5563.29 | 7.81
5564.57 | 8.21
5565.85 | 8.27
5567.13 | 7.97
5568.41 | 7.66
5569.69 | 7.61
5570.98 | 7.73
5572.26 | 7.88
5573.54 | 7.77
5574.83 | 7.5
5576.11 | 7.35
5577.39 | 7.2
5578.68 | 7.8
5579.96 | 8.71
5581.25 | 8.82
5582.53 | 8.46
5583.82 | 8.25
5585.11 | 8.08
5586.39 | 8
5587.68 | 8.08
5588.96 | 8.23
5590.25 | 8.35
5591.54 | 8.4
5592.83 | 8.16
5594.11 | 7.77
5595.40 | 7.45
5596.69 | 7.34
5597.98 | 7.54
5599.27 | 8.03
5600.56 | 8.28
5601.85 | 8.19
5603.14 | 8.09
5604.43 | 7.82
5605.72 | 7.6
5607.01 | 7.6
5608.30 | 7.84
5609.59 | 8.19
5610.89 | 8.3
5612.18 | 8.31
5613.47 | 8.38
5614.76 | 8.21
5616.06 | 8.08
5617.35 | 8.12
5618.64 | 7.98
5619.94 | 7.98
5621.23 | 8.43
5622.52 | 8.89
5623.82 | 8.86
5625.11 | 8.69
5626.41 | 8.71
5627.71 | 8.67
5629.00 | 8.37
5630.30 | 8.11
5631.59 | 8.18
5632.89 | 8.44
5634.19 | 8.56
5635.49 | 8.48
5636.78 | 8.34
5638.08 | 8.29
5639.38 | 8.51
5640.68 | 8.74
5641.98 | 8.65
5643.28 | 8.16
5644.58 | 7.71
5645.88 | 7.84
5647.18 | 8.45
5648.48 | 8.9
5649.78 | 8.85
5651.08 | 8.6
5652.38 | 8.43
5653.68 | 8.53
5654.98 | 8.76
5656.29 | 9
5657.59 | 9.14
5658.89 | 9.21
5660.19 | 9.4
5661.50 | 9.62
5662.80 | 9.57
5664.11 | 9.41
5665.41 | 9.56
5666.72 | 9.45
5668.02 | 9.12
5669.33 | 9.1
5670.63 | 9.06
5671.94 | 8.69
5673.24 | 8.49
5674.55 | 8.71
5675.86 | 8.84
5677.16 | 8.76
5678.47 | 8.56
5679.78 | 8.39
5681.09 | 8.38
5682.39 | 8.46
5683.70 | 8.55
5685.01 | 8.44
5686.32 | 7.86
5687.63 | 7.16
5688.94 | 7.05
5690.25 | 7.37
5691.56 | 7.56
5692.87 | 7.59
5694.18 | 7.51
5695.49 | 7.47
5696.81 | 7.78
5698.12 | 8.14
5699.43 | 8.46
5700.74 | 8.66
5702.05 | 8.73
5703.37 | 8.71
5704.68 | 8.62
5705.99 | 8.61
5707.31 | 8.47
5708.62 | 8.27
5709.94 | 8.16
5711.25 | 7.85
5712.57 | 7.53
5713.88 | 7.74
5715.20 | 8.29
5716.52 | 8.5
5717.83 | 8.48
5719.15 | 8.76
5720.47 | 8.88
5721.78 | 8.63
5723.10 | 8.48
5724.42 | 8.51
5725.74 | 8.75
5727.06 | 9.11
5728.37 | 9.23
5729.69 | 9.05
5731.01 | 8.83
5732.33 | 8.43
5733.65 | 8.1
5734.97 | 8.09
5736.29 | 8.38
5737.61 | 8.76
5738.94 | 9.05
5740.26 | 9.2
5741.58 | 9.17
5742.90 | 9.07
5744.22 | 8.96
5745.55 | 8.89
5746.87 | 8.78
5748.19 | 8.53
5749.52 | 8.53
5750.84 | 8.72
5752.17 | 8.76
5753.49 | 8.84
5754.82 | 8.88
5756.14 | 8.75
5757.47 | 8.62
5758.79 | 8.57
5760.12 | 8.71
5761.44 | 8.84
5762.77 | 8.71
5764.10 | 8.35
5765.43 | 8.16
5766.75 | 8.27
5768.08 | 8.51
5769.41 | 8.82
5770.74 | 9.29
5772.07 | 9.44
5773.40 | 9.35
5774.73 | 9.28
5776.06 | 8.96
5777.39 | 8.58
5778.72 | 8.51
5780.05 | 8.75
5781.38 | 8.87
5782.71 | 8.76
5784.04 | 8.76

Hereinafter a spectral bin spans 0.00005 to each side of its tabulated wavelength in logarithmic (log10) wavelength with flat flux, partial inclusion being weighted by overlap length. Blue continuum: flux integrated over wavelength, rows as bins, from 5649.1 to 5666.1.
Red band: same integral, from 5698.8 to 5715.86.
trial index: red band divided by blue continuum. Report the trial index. 0.92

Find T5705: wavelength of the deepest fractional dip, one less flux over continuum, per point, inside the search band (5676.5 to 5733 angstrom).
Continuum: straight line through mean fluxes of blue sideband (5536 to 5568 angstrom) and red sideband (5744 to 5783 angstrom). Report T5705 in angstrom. 5688.94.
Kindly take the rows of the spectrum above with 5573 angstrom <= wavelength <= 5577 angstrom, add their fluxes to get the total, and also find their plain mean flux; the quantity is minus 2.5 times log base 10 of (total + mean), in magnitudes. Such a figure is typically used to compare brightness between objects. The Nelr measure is -3.70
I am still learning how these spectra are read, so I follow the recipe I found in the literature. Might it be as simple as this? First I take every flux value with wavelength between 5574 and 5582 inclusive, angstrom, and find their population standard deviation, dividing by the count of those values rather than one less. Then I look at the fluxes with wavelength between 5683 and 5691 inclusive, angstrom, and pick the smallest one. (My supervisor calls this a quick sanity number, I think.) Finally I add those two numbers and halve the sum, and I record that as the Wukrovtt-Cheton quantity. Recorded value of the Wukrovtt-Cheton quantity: 3.85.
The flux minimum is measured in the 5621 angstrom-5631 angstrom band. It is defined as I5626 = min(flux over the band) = 8.11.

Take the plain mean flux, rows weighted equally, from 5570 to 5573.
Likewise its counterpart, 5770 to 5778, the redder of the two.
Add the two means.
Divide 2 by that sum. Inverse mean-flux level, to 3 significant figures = 0.118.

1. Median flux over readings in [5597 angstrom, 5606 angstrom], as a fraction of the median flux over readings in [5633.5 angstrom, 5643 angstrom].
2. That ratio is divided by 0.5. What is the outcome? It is 1.89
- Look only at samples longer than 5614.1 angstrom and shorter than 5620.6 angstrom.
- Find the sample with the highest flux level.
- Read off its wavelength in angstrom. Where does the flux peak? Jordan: 5614.76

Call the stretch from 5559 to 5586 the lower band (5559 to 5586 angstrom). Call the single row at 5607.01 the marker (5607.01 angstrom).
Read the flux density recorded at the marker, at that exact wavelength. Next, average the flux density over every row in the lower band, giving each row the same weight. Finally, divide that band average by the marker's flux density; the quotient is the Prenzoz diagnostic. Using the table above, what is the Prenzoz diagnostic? 1.03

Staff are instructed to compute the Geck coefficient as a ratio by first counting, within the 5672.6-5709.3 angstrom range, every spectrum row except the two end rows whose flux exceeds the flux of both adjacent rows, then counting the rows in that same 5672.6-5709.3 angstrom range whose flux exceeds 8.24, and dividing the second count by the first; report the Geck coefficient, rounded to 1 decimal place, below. 4.5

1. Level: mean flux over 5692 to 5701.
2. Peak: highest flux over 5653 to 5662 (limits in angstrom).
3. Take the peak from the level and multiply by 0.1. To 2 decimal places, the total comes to -0.17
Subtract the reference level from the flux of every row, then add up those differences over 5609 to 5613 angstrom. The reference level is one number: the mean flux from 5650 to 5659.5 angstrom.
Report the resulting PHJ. -1.6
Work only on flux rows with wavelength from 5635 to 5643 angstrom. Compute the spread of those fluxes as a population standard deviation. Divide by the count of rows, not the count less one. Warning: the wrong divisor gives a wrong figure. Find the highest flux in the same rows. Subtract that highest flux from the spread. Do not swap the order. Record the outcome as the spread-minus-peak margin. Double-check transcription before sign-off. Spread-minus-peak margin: -8.58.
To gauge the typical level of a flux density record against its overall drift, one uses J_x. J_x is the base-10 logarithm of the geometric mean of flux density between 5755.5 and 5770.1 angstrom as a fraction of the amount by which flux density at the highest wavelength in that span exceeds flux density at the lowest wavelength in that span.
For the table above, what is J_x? 2.1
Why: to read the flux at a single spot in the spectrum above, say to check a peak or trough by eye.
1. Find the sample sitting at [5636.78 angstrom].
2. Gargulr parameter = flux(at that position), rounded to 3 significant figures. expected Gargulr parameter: 8.34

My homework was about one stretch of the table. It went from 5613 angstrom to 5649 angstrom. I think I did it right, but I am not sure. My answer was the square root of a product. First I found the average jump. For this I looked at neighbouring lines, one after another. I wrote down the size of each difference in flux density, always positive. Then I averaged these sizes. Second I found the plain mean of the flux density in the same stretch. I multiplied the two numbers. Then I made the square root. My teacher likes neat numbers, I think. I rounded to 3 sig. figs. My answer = 1.32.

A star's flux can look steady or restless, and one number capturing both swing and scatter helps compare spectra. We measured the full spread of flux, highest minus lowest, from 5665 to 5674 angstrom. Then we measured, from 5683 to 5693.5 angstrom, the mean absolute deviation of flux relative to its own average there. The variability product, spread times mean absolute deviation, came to 0.47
